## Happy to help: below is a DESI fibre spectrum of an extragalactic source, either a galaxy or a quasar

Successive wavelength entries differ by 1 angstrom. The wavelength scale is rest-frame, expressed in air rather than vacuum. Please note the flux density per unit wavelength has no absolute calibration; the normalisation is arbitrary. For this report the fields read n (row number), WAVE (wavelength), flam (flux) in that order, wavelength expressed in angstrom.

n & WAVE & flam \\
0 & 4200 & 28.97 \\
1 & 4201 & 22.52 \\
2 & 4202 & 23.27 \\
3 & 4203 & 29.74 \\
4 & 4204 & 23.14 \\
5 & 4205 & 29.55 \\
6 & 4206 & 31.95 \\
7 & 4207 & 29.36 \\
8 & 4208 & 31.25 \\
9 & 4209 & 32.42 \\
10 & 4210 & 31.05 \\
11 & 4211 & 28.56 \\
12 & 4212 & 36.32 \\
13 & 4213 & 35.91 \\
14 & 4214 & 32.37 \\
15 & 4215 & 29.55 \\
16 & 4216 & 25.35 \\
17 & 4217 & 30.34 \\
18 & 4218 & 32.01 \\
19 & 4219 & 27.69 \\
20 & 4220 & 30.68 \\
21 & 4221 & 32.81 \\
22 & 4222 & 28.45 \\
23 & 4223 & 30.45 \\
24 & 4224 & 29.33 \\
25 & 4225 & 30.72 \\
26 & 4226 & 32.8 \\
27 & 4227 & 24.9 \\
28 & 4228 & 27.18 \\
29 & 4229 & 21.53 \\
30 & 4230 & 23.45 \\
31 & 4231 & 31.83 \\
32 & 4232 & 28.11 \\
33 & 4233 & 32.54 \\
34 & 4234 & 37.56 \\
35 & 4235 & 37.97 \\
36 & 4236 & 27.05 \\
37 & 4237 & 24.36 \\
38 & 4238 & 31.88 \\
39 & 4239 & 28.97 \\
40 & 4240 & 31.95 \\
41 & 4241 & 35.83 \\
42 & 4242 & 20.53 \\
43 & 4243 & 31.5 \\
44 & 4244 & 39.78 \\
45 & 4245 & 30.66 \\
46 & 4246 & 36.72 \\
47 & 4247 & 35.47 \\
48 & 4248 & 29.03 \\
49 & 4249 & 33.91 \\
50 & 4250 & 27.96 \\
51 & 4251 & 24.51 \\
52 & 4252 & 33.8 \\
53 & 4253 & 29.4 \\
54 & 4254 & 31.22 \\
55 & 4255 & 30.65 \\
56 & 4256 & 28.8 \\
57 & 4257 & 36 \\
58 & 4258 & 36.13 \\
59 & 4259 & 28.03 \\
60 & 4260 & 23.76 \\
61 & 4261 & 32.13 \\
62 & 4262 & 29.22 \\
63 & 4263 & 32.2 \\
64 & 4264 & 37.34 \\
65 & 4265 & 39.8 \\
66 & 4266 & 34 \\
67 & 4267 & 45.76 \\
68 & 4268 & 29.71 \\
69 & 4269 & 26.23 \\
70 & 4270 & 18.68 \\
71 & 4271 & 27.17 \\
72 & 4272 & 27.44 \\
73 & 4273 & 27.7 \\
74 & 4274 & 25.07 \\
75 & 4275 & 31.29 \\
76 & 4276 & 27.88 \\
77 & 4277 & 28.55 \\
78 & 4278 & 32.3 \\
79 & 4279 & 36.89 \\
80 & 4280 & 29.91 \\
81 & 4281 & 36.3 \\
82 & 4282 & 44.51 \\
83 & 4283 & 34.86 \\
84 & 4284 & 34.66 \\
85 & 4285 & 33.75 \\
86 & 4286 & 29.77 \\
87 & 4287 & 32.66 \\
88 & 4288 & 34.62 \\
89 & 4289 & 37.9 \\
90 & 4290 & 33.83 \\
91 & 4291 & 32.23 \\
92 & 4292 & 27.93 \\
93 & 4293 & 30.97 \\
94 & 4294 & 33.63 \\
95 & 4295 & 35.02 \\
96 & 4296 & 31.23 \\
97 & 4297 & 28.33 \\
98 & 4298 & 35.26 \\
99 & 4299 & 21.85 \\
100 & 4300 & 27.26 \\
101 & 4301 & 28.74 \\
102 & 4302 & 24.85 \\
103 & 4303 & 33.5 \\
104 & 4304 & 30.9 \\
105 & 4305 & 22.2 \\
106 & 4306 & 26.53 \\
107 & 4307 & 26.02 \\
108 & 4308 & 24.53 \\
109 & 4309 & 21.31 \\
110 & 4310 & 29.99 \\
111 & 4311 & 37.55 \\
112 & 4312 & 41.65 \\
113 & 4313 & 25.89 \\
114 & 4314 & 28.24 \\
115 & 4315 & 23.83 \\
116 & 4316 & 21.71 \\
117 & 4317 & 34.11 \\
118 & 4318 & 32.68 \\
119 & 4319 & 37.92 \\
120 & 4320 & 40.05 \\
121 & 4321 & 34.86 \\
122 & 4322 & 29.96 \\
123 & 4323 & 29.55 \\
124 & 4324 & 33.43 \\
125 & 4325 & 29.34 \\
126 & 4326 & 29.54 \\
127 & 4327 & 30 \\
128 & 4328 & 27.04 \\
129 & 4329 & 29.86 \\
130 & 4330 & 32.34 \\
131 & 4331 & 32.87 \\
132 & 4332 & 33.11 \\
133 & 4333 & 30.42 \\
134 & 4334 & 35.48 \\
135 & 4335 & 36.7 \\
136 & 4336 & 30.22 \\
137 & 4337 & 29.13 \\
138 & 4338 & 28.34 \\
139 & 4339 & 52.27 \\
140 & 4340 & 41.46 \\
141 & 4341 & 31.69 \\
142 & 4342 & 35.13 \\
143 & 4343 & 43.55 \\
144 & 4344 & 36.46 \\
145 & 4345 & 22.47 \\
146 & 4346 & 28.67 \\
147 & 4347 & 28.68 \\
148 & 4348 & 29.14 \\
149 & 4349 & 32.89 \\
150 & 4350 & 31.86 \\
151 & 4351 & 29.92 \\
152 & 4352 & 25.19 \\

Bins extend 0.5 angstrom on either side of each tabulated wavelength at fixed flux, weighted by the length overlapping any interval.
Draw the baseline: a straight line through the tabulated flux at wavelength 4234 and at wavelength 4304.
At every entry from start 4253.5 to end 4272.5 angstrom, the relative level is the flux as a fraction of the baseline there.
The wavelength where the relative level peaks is 4267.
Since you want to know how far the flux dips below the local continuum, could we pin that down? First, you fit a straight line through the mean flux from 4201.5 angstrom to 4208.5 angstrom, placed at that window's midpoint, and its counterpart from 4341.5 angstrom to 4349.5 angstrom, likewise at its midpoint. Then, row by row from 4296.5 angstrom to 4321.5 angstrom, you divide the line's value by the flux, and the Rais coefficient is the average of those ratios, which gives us 1.09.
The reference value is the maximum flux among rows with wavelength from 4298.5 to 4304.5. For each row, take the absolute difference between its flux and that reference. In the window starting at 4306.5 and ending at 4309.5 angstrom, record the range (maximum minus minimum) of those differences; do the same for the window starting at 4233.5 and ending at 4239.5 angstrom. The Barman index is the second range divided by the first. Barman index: 1.6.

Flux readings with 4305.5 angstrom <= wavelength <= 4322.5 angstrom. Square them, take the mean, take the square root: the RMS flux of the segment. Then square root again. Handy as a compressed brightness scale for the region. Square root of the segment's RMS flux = 5.57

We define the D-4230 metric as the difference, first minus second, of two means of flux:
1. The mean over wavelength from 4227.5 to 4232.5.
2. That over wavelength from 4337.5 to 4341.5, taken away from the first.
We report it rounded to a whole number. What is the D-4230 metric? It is -12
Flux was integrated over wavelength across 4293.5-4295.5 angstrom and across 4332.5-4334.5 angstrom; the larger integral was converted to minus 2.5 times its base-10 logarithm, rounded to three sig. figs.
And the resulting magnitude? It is -4.59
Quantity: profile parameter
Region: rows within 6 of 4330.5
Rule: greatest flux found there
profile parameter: 36.7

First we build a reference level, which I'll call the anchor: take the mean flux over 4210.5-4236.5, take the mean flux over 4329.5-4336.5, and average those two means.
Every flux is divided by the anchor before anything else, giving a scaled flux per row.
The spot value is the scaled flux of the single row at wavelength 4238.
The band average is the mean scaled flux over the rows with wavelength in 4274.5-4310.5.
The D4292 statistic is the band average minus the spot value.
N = -0.03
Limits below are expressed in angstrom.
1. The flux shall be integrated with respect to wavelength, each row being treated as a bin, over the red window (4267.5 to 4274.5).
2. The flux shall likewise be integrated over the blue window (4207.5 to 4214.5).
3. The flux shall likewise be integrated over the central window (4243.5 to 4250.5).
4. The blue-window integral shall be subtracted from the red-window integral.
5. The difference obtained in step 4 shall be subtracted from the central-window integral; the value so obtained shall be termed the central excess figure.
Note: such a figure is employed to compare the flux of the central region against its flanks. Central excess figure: 279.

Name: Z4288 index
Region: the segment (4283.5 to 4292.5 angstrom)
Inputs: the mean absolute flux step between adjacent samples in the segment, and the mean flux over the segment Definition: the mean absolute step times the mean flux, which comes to 95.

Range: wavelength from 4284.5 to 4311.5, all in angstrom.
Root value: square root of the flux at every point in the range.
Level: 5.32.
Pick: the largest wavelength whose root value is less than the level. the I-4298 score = 4309 angstrom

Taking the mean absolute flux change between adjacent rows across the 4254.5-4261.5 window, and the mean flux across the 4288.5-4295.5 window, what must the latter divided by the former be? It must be 6.6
